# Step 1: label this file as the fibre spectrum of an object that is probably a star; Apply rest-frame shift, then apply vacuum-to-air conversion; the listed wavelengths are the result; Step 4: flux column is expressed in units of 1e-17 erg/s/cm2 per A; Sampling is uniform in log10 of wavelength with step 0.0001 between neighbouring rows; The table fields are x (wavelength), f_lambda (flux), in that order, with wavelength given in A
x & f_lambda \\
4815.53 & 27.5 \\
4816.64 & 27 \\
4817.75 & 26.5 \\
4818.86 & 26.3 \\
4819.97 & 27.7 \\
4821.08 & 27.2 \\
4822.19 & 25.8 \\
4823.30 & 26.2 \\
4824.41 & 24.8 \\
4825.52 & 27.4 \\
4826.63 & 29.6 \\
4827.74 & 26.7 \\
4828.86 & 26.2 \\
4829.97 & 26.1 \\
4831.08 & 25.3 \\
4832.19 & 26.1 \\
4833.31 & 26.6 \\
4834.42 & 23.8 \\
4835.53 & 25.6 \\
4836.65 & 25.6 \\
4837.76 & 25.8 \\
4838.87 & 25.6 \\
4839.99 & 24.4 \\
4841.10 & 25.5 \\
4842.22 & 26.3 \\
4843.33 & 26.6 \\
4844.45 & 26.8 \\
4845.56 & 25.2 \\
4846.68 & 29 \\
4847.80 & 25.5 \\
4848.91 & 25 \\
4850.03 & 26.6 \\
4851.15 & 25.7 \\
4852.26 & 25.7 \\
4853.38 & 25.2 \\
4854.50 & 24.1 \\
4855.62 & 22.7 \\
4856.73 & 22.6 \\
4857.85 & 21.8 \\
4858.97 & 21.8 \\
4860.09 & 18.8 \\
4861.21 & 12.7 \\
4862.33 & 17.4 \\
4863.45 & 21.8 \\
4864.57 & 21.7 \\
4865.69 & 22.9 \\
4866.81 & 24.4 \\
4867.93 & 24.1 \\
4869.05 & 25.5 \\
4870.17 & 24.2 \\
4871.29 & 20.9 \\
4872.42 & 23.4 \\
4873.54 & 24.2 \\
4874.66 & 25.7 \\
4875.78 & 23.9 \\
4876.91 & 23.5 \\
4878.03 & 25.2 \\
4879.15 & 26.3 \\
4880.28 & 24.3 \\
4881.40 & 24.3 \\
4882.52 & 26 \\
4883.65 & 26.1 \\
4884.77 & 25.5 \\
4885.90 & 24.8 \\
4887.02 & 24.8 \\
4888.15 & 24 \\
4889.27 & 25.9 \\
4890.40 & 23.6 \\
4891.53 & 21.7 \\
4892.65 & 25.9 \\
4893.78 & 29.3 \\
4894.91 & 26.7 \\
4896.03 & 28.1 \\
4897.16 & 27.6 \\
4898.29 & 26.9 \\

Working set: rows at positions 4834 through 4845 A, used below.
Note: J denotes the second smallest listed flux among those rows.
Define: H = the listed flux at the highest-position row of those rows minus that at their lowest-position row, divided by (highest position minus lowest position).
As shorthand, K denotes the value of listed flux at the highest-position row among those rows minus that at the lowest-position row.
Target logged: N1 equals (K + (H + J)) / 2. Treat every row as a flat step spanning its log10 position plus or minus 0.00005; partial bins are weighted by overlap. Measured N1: 13.8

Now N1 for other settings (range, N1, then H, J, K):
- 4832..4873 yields 7.3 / -0.07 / 17.4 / -3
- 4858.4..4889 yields 9.8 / 0.08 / 17.4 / 2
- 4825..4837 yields 11.7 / -0.16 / 25.3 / -2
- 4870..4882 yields 11.8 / 0.01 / 23.4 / 0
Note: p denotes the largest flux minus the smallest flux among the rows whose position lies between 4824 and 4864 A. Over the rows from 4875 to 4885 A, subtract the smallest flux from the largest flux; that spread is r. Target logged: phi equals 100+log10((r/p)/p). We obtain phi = 98.0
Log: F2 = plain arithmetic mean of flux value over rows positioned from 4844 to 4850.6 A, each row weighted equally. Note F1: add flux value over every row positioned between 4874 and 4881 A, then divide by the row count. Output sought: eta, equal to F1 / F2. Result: 0.94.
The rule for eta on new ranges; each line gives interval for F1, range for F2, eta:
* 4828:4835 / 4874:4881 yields 1.03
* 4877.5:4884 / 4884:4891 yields 1.02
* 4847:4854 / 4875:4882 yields 1.04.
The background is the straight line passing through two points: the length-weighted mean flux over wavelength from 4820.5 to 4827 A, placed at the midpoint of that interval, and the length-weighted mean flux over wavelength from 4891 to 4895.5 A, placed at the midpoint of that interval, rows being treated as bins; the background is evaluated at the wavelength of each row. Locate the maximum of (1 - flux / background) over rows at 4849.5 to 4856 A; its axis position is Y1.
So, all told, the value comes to 4855.62 A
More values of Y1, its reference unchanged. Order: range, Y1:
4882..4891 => 4890.40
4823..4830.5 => 4824.41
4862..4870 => 4862.33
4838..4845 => 4839.99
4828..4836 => 4834.42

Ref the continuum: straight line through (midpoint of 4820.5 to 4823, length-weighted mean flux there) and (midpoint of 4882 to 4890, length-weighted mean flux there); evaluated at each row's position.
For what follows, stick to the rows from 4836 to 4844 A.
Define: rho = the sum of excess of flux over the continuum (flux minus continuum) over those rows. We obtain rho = -3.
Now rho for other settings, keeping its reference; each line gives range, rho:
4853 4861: -24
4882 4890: 0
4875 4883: -4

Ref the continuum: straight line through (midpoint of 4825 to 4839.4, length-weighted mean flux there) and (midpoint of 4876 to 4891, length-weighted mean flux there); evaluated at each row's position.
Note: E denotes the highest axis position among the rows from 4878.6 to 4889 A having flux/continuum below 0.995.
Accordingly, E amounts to 4888.15 A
